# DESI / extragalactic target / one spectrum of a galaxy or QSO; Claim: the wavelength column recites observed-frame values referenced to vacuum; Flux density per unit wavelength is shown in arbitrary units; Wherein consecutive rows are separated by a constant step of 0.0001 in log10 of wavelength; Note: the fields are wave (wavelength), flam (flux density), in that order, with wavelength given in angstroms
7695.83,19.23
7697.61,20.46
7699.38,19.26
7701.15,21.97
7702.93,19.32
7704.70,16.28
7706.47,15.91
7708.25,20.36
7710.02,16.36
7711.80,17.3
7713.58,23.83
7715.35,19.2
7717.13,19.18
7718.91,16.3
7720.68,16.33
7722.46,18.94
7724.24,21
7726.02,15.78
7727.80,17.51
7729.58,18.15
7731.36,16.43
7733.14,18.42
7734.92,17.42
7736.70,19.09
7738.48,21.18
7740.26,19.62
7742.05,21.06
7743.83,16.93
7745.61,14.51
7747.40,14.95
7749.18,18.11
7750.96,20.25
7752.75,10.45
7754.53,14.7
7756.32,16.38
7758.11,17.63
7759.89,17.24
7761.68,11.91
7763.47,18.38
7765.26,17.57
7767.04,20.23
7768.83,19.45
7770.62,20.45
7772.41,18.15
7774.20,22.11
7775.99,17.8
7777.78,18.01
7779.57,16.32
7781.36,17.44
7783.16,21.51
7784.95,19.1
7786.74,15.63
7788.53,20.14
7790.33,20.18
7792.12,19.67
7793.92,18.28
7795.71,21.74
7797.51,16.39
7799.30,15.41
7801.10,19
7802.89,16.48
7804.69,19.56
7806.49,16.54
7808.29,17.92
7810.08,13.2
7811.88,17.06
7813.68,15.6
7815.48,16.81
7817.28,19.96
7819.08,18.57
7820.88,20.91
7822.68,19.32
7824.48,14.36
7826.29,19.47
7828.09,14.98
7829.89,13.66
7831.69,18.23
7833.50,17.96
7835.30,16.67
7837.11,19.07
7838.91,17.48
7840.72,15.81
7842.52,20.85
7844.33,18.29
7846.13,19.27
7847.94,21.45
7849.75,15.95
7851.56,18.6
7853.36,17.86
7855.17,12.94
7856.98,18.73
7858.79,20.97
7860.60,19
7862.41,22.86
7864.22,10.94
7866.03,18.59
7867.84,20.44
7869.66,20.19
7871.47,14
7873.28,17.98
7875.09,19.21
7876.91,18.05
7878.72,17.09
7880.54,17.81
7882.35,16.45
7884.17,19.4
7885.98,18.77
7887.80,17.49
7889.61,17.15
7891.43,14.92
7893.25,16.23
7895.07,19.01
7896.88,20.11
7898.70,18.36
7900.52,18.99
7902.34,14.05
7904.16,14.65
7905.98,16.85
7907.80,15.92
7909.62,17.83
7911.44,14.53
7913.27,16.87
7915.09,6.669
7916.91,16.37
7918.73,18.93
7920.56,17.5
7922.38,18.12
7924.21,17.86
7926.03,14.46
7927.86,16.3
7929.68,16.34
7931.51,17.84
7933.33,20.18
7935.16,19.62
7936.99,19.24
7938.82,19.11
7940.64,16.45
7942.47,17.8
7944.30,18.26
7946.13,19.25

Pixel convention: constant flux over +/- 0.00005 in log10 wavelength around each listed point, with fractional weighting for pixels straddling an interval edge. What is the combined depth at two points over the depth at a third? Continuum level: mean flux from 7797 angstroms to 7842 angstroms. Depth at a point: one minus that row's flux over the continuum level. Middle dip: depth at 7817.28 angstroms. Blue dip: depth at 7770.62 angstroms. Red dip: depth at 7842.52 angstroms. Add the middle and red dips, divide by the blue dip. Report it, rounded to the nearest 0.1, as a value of 2.0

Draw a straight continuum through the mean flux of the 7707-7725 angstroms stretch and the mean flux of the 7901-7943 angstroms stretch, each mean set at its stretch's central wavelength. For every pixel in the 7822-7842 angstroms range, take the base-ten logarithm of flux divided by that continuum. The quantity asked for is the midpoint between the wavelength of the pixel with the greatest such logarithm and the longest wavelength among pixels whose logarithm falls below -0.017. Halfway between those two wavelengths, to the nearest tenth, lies 7833.5 angstroms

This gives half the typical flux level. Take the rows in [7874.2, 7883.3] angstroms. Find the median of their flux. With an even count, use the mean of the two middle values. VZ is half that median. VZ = 8.9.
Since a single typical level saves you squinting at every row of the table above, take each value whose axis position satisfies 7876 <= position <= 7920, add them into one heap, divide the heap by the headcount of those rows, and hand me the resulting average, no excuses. 16.8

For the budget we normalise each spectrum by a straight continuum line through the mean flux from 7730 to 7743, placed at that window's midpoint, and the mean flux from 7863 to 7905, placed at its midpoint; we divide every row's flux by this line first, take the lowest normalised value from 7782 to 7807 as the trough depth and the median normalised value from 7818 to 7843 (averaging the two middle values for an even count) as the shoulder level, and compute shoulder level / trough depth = 1.20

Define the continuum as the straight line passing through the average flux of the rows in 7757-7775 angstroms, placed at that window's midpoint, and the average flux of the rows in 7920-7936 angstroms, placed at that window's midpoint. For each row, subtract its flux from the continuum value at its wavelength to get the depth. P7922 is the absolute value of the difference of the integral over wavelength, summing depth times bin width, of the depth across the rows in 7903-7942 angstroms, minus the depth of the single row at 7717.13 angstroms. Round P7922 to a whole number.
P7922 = 34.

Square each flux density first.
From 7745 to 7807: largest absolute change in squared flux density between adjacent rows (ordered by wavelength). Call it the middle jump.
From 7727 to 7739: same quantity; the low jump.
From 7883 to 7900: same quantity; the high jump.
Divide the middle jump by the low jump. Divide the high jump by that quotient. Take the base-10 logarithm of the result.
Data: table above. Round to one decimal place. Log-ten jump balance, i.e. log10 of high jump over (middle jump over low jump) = 1.4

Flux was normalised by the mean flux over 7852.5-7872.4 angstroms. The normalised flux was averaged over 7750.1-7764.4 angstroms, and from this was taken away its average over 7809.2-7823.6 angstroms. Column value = -0.10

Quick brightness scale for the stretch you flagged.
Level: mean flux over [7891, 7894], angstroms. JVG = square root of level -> 3.95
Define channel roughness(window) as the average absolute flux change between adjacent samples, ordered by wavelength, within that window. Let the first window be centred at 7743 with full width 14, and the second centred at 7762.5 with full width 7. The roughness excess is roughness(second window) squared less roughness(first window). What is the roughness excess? 15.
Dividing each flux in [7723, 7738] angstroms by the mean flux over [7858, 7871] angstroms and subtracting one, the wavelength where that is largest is 7724.24 angstroms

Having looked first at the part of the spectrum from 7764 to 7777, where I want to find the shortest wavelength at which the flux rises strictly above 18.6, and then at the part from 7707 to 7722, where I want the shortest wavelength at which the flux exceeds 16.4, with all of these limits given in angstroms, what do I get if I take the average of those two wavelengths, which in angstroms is 7737.6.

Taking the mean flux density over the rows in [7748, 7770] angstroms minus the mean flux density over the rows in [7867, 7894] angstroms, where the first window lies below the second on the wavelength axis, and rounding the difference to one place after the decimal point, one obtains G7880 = -0.8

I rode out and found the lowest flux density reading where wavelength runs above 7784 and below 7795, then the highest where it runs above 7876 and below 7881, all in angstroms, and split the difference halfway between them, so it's 16.8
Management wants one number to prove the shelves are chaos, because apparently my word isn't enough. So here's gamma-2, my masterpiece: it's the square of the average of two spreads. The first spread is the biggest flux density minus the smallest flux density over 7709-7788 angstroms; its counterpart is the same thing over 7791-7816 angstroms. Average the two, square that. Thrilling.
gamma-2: 120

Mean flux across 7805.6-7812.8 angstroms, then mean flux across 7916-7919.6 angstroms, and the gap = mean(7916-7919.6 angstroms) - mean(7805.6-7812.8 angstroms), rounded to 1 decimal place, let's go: 1.5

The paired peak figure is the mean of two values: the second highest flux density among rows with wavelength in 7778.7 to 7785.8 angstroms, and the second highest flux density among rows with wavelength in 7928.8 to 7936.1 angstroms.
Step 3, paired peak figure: 19.4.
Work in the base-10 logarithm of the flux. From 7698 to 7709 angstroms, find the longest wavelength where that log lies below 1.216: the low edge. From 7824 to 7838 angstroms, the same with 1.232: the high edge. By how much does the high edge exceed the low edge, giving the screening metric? 128.8 angstroms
